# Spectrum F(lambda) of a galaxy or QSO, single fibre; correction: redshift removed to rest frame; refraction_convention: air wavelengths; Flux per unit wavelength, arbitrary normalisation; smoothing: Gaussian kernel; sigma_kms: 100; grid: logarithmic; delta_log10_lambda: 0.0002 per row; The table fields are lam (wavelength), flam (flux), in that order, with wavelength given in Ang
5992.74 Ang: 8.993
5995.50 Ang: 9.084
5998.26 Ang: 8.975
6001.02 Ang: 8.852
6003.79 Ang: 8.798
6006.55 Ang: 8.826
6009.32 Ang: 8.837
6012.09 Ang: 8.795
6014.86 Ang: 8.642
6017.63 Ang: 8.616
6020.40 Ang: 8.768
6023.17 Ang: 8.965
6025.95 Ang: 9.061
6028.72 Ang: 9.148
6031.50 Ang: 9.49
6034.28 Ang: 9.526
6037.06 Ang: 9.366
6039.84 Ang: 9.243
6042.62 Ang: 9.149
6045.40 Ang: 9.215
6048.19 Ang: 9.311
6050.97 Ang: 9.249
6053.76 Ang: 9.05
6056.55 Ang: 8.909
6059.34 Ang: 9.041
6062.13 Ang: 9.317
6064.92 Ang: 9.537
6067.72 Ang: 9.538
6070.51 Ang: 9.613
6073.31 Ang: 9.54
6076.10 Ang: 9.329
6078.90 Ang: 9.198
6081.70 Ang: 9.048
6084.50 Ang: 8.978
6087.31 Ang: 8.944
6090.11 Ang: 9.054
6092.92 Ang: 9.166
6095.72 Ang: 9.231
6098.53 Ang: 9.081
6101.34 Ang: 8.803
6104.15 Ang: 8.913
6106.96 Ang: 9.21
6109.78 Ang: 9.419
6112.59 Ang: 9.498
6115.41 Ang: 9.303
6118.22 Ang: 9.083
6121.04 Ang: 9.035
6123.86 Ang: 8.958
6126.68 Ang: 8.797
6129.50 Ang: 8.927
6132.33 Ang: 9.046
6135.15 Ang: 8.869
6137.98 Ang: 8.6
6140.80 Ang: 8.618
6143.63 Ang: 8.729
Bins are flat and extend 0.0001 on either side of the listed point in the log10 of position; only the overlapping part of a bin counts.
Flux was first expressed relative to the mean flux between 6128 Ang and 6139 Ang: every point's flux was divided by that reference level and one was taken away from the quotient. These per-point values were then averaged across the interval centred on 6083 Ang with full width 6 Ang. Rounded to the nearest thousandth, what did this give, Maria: 0.017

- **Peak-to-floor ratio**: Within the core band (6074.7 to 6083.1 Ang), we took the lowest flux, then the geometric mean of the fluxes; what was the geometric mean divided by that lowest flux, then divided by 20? 0.0508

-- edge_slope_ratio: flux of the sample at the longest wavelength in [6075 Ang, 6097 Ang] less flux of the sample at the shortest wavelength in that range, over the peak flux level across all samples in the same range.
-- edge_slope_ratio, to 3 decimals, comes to -0.011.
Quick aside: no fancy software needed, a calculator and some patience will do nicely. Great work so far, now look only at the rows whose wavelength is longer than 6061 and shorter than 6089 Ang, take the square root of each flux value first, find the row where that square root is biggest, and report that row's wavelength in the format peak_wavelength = 6070.51 Ang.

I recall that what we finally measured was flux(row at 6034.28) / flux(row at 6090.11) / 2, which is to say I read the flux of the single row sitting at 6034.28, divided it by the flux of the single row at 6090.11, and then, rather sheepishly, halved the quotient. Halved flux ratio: 0.53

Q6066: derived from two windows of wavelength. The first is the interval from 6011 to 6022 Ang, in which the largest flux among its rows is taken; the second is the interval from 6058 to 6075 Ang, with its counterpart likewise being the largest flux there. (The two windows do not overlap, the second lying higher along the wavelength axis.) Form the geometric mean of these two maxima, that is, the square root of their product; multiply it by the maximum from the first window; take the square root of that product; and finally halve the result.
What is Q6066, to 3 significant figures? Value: 4.50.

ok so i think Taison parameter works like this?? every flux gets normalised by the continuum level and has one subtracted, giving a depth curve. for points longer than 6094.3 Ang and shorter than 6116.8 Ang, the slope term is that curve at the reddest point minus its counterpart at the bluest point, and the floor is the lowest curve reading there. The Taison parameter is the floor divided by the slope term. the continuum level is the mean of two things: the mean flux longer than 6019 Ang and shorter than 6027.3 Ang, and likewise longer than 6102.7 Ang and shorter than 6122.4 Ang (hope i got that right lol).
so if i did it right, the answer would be -3.7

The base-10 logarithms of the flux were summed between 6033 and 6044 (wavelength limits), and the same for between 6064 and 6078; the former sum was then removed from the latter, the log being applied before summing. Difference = 1.0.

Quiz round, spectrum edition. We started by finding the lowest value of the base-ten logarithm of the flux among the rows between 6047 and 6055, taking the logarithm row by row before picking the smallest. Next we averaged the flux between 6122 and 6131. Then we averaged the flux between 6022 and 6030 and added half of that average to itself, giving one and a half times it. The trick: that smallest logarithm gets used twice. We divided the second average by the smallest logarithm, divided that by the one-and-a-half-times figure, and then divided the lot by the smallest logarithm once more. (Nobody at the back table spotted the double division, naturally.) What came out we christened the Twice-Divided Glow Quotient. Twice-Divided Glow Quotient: 0.715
